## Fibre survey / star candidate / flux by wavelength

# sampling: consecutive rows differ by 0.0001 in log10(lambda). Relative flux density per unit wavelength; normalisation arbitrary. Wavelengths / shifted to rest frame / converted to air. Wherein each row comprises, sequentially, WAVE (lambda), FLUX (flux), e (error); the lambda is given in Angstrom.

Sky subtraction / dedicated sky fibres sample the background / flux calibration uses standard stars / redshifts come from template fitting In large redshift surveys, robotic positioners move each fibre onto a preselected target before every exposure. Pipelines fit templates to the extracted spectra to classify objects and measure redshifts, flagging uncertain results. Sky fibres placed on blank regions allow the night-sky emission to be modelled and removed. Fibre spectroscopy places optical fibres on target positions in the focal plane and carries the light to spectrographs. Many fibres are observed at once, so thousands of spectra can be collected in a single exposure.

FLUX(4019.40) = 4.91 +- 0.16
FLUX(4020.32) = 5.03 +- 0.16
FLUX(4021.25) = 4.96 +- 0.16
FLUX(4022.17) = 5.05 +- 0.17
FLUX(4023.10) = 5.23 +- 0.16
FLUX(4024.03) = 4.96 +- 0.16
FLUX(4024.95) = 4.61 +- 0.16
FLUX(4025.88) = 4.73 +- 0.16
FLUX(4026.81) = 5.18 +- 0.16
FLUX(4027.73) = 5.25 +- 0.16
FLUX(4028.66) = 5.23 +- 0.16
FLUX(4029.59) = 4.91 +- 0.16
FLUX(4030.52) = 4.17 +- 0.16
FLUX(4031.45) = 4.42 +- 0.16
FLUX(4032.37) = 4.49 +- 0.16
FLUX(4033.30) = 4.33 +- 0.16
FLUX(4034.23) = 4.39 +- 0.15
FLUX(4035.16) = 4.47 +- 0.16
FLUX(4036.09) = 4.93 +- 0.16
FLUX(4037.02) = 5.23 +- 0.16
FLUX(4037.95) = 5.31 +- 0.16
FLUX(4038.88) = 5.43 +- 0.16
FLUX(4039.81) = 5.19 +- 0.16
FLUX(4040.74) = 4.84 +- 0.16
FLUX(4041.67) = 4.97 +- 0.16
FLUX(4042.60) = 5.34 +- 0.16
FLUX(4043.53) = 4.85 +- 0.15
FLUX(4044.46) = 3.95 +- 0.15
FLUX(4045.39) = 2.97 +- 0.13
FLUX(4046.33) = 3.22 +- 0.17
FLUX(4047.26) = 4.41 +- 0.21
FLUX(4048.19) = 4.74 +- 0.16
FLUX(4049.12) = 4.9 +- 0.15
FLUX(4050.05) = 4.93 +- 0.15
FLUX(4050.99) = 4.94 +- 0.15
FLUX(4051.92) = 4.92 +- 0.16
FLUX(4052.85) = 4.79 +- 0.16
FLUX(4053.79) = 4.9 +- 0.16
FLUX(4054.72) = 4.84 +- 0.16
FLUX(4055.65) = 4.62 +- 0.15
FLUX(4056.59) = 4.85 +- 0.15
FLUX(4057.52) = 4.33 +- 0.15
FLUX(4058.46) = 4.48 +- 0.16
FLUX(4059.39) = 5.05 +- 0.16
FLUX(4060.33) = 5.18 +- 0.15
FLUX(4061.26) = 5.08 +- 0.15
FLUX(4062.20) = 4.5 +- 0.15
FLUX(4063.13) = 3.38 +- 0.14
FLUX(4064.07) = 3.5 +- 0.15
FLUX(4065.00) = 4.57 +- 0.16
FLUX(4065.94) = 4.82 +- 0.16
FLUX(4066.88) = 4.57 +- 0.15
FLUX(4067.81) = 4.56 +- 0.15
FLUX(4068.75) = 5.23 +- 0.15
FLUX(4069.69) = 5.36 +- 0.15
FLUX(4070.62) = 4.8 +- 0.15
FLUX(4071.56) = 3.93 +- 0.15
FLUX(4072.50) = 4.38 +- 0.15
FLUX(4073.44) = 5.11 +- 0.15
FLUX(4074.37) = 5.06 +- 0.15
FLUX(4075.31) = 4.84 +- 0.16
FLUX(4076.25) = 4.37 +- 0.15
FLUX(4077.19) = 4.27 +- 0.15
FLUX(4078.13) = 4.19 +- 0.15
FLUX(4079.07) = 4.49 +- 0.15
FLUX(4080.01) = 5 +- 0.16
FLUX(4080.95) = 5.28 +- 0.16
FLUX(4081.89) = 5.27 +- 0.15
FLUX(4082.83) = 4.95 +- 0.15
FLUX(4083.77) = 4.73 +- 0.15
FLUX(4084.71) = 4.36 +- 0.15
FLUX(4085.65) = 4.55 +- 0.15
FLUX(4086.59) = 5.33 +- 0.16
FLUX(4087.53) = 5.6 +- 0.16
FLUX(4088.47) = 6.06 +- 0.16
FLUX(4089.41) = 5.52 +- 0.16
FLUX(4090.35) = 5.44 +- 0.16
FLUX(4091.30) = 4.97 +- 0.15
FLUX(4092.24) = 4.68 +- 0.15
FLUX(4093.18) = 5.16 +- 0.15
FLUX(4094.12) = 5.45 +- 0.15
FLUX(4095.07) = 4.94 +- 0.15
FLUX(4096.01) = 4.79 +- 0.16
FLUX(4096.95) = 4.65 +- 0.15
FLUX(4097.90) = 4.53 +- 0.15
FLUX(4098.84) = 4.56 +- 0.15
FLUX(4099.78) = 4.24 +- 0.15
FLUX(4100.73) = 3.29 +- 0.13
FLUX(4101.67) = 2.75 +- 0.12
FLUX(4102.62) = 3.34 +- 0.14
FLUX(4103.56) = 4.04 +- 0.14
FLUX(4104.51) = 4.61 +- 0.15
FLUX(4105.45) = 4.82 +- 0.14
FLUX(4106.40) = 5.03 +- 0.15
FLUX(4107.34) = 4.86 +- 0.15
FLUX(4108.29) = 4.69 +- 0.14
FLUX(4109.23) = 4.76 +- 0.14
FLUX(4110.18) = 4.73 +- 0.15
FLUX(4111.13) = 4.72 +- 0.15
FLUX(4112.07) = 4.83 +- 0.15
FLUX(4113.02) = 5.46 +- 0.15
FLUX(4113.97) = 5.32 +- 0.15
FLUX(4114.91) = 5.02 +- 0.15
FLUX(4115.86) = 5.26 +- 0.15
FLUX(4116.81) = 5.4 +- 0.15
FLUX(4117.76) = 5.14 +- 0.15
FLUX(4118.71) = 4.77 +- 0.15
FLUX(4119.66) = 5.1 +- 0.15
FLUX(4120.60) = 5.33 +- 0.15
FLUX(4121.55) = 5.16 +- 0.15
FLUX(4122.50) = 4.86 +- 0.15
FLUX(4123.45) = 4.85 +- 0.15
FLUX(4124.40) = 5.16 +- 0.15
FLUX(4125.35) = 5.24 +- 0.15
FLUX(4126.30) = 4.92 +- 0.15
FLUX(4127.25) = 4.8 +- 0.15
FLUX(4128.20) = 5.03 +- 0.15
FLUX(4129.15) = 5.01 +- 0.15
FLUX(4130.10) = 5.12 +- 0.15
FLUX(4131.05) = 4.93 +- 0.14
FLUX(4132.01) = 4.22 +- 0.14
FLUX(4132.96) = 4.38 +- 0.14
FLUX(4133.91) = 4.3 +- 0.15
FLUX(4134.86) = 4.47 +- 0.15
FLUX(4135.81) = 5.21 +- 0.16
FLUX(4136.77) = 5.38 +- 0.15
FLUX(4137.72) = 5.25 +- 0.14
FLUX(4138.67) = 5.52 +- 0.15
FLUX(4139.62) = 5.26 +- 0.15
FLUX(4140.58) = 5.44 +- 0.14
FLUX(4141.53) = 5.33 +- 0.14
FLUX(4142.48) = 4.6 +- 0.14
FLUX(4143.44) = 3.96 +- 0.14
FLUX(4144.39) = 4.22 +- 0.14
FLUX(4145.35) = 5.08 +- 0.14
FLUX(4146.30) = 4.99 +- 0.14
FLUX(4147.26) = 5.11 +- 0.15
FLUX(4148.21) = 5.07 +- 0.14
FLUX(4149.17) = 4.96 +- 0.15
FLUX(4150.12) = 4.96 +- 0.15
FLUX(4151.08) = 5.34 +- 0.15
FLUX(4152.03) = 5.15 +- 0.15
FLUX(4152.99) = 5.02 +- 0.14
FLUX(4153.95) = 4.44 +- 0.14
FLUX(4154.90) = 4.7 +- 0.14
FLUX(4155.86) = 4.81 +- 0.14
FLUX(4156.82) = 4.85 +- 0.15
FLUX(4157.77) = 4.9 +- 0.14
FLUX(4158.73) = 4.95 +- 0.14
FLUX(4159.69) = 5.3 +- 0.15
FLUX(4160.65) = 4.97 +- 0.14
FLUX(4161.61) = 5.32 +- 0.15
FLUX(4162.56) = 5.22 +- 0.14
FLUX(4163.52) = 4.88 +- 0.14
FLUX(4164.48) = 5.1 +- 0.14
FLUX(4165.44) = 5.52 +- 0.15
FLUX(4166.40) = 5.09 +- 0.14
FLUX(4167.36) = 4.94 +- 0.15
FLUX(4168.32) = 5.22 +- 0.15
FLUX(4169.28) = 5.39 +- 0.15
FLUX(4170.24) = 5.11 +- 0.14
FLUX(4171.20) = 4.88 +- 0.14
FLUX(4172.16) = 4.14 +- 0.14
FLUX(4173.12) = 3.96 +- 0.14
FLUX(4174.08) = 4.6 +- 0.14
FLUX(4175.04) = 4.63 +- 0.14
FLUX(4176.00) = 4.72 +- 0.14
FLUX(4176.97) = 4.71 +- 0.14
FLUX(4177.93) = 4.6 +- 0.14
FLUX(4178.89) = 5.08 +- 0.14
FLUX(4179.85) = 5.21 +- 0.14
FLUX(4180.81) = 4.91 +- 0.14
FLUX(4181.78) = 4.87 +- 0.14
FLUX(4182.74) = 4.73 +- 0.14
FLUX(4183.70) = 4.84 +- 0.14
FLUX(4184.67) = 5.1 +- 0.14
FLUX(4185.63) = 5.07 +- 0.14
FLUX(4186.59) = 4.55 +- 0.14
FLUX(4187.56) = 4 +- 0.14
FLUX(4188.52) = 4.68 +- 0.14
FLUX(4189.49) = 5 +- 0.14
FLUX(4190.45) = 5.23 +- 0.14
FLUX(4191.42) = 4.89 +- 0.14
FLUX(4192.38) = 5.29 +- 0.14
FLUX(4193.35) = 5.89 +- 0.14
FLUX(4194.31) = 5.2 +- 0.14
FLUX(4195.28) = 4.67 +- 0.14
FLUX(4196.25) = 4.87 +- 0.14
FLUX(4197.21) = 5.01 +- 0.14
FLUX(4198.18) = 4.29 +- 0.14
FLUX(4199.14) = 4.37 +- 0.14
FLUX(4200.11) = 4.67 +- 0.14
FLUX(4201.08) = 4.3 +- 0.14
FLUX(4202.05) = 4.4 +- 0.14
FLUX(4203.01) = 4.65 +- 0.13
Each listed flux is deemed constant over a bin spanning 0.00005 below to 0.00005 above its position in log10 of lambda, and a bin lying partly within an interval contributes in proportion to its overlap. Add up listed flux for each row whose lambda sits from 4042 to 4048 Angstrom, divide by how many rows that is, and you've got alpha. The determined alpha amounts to 4.12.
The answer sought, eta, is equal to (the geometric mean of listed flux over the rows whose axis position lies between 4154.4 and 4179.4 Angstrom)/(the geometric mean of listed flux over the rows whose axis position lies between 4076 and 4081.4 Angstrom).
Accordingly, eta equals 1.07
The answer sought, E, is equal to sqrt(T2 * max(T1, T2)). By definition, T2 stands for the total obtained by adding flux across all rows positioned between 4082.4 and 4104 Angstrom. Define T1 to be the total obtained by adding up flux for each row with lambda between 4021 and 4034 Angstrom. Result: 108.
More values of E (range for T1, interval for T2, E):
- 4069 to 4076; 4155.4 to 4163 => 40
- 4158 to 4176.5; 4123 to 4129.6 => 57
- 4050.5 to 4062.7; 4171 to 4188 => 85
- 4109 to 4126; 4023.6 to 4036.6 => 78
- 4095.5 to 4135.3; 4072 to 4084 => 111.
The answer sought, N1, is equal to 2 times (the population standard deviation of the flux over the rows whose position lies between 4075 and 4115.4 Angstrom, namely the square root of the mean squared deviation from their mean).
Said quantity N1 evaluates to 1.23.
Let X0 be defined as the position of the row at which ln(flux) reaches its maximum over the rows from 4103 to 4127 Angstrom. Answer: 4113.02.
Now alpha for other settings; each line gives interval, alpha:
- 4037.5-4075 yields 4.67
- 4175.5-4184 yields 4.85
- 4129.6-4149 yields 4.89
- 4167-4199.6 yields 4.84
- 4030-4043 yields 4.82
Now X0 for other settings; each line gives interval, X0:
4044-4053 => 4050.99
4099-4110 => 4106.40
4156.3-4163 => 4161.61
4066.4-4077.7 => 4069.69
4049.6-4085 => 4069.69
